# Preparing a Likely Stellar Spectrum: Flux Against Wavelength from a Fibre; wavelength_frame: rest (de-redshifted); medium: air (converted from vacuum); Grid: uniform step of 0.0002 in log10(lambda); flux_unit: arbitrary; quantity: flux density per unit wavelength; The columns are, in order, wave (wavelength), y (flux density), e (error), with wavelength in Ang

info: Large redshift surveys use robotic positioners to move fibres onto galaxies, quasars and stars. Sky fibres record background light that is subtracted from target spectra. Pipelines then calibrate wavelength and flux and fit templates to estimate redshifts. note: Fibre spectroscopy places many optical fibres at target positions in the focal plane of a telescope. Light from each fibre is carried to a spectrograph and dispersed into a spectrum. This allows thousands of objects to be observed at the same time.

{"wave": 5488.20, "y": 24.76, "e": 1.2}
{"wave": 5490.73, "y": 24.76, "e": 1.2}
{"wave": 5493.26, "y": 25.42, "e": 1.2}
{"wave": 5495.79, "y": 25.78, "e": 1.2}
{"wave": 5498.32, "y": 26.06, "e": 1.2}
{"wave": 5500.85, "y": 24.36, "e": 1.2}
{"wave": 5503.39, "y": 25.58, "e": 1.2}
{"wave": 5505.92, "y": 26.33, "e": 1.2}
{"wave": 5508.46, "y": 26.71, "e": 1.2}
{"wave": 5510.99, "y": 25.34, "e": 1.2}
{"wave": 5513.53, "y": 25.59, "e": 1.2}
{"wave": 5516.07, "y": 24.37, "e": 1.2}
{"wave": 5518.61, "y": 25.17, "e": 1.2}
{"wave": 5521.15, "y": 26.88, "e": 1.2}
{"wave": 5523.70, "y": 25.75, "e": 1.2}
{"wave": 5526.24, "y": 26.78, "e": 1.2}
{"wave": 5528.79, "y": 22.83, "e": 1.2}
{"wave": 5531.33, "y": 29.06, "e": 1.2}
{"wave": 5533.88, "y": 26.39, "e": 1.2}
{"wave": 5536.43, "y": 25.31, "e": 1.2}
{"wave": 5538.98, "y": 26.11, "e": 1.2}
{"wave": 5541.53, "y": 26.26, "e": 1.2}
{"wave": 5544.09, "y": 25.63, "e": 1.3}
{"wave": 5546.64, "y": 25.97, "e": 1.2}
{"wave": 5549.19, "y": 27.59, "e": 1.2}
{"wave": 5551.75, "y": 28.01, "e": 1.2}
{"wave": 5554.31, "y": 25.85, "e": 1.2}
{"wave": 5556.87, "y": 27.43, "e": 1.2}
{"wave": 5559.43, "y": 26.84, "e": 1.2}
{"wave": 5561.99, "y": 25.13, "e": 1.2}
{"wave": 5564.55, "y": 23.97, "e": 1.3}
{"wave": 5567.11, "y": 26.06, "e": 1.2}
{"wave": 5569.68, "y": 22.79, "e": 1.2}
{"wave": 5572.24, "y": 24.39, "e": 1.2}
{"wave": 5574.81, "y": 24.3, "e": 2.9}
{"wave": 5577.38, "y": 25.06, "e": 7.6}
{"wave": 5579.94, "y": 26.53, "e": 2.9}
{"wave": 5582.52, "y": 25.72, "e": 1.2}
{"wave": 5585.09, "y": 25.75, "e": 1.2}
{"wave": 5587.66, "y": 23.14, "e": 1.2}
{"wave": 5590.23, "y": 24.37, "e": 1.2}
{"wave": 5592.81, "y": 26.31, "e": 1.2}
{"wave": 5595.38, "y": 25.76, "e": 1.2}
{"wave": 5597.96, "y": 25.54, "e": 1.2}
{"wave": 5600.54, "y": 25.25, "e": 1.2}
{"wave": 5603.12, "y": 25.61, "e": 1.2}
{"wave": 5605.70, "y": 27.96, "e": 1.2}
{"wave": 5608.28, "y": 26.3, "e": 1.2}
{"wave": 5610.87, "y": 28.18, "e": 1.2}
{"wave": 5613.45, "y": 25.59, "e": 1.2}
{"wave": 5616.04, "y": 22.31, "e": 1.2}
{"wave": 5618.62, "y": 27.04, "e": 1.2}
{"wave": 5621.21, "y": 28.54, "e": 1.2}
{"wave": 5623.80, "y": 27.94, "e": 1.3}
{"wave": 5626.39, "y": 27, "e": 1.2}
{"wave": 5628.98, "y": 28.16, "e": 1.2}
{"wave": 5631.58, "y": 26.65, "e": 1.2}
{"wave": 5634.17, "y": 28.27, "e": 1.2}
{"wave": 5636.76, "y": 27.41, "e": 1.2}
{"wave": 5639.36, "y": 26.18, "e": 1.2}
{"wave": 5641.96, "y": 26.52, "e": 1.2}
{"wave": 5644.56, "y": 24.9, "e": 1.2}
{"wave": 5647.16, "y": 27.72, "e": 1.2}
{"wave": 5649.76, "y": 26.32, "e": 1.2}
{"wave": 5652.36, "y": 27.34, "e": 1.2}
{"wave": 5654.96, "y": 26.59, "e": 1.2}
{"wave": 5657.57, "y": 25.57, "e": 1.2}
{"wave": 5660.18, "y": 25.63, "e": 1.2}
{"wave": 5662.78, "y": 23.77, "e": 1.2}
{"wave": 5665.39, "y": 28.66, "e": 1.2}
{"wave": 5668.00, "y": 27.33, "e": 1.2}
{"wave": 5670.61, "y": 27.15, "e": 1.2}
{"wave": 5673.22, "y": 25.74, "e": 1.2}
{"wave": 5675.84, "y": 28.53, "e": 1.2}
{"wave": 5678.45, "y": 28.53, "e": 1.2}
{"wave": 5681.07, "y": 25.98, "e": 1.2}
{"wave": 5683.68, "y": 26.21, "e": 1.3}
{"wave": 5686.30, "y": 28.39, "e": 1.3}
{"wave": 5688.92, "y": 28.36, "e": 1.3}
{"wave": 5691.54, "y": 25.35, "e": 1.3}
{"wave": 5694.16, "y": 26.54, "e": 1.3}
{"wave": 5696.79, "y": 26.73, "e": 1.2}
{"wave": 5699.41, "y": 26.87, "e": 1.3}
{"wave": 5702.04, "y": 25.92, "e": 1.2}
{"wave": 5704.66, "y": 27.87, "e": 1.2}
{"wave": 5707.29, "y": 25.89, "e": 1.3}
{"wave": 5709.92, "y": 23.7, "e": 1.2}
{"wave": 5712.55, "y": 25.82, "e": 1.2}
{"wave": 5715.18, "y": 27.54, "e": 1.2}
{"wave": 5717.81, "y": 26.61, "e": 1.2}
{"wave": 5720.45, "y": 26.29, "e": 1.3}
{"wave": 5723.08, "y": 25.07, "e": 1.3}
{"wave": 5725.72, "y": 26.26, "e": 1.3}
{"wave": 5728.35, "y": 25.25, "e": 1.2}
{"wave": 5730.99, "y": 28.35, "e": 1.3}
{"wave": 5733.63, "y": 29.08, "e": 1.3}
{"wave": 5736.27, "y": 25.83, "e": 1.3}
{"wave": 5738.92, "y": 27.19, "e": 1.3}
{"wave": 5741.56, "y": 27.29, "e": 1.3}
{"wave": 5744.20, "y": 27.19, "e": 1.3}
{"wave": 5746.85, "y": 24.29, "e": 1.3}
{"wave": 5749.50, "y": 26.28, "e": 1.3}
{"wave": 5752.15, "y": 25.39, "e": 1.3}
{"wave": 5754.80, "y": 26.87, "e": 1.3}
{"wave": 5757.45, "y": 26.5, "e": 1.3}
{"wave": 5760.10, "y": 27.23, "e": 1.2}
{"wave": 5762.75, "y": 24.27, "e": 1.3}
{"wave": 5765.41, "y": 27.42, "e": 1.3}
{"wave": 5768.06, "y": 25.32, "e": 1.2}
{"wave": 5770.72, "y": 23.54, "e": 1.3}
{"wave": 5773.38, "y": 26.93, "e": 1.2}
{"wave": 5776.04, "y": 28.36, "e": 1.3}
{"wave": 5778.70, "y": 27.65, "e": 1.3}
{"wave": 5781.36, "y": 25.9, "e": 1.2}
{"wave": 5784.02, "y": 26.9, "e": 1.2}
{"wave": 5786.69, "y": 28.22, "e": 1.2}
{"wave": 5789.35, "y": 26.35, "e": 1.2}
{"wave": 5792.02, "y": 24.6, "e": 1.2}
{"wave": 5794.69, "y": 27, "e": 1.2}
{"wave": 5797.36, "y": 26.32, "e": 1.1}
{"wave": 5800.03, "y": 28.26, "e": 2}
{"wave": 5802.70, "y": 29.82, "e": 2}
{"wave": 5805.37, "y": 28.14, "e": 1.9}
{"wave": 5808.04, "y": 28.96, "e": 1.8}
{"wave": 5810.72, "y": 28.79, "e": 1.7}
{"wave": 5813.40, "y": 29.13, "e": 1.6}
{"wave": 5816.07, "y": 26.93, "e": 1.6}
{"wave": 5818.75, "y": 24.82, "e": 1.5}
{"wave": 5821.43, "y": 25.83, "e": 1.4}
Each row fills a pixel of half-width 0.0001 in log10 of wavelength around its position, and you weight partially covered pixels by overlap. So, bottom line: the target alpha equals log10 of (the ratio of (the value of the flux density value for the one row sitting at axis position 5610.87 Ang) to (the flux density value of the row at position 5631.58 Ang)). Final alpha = 0.02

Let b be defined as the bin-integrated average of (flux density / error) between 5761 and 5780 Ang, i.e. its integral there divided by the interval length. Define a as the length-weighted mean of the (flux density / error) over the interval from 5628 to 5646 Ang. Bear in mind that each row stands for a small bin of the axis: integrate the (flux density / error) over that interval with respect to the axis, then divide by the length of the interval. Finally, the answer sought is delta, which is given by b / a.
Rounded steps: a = 22.4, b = 20.7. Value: 0.92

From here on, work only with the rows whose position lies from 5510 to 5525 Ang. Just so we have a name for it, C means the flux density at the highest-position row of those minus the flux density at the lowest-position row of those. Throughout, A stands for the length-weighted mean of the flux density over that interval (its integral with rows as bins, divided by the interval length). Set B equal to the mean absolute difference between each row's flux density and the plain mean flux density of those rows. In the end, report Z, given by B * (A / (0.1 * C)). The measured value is 346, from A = 25.5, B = 0.56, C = 0.4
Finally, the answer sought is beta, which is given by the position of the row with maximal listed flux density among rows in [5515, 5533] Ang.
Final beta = 5531.33 Ang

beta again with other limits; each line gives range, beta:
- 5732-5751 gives 5733.63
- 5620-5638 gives 5621.21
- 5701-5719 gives 5704.66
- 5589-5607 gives 5605.70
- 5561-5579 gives 5567.11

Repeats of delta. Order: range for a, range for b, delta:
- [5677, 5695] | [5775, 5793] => 1.03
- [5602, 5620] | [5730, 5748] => 0.95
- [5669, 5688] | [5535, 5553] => 0.98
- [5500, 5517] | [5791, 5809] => 0.85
